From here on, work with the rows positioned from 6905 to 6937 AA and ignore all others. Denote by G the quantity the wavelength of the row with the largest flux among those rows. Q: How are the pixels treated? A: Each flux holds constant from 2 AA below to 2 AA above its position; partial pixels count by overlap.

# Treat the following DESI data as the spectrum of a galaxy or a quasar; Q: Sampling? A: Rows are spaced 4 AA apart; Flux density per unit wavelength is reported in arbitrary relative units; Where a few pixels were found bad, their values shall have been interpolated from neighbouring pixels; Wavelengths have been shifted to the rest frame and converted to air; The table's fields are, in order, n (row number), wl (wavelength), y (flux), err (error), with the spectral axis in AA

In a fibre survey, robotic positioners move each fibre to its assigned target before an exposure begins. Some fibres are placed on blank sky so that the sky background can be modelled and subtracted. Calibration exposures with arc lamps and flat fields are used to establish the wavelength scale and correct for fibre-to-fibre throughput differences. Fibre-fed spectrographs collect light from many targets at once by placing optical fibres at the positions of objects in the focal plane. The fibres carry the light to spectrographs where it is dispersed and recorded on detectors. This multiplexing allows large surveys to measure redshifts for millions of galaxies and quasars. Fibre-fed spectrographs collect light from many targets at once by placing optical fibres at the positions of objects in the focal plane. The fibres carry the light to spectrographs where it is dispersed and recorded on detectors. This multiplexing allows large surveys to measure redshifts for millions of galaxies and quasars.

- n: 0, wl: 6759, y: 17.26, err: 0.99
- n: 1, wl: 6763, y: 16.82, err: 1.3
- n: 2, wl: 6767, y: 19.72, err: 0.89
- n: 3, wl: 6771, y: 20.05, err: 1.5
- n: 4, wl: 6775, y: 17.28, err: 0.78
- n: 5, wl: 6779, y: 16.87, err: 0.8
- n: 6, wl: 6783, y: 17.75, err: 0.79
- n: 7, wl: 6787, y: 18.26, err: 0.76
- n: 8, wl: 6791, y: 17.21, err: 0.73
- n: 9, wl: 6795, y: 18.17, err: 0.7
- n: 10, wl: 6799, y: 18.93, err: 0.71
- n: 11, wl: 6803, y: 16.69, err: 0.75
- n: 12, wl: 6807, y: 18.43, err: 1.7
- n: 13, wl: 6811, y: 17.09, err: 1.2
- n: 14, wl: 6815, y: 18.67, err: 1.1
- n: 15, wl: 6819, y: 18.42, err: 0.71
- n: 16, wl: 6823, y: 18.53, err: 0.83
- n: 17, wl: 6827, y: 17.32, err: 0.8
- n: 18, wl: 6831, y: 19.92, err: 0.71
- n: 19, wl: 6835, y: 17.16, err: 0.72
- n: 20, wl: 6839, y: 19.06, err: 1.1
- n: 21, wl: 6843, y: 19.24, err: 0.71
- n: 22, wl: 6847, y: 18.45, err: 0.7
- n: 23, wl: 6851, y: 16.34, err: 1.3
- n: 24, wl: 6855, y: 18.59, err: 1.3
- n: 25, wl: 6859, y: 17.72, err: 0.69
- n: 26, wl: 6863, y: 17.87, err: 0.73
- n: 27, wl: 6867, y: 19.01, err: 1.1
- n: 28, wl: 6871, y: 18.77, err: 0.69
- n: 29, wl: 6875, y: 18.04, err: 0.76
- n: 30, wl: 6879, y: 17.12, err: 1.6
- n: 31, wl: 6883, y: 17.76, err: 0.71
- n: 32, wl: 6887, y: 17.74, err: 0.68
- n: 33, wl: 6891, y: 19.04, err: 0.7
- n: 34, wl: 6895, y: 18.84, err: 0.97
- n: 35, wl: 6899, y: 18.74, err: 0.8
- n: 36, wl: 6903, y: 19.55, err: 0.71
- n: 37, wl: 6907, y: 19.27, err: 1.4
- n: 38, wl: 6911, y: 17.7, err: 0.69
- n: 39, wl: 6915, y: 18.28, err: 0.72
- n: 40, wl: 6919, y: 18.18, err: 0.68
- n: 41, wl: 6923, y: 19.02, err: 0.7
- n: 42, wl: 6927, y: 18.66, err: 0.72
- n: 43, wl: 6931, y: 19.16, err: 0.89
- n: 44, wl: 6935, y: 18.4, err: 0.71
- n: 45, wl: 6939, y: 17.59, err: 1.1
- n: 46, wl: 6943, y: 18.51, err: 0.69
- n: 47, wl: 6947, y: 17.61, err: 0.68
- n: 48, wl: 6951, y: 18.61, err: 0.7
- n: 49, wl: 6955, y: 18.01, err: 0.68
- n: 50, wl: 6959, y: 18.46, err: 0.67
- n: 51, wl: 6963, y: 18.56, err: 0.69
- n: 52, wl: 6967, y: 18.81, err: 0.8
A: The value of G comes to 6907 AA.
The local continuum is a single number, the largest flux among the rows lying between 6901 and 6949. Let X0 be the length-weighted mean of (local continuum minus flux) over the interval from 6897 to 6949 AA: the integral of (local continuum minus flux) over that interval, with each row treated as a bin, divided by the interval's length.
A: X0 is 1.04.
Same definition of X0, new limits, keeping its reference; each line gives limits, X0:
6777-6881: 1.49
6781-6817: 1.64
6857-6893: 1.43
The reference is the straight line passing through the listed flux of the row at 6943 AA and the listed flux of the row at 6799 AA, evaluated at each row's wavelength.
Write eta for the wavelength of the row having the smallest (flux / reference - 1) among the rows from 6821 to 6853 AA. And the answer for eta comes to 6851 AA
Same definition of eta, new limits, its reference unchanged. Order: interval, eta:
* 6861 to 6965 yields 6879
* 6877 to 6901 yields 6879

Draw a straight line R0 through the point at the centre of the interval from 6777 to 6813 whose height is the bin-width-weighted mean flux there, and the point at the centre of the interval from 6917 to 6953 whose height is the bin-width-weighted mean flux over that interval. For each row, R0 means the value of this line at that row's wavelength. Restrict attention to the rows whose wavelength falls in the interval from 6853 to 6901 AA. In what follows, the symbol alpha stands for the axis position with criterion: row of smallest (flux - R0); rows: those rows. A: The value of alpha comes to 6879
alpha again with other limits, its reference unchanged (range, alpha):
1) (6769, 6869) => 6851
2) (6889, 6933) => 6911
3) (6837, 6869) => 6851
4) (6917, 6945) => 6939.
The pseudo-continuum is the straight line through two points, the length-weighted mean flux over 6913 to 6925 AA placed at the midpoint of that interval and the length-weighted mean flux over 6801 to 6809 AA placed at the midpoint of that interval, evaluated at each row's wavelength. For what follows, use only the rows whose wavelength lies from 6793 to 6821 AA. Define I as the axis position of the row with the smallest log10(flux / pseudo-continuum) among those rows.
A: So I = 6803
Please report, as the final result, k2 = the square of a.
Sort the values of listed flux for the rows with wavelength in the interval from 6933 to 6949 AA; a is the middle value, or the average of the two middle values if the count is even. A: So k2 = 324.2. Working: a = 18.0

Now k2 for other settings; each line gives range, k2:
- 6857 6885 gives 319.3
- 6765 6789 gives 324.2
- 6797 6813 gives 315.4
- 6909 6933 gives 341.1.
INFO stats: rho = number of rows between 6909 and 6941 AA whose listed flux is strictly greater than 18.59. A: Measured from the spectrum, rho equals 3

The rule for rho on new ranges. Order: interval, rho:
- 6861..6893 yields 3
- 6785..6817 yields 2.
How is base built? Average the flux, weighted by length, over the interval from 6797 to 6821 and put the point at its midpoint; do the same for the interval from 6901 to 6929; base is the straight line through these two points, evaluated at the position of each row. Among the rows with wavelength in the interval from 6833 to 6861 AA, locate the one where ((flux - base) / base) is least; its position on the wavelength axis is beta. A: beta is 6851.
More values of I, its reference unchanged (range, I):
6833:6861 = 6851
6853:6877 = 6859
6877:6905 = 6879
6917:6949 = 6947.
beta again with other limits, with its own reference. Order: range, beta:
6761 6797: 6779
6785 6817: 6803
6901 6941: 6939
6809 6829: 6811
